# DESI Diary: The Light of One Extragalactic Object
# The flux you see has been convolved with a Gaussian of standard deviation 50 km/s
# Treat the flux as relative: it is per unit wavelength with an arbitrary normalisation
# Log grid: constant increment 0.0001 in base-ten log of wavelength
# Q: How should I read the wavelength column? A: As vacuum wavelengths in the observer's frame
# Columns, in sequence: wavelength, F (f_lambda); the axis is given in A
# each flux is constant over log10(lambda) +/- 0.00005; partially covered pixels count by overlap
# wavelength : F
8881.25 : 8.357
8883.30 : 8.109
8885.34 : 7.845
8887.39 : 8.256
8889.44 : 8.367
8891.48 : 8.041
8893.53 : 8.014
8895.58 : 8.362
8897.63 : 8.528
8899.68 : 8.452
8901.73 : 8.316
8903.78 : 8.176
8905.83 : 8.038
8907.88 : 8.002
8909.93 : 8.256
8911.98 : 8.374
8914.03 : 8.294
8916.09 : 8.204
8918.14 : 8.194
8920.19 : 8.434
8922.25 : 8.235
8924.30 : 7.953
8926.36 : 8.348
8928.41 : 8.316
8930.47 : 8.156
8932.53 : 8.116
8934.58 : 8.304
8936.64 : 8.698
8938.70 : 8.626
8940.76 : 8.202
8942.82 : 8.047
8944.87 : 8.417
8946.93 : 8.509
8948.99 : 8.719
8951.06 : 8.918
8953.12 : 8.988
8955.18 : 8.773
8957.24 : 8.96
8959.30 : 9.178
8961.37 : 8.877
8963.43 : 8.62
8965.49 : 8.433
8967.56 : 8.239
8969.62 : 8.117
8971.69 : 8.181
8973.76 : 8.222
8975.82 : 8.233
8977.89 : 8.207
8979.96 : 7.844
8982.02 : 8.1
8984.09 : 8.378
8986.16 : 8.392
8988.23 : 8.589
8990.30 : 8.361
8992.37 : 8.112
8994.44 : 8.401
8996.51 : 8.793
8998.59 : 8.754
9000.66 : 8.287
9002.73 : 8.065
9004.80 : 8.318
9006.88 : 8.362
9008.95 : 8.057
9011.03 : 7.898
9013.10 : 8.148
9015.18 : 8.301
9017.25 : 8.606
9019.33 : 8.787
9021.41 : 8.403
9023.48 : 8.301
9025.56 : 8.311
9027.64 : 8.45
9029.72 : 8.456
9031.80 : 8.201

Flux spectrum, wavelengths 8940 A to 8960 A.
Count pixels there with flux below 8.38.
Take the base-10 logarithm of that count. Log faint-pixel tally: 0.30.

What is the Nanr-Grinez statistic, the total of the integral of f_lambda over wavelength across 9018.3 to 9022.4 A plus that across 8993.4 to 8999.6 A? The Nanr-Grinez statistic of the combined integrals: 89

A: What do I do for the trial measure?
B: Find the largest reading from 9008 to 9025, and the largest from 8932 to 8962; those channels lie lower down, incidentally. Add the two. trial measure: 18.0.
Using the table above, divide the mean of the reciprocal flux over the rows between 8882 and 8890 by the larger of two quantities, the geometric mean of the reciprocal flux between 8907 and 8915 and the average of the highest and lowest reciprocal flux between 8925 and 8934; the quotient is 1.011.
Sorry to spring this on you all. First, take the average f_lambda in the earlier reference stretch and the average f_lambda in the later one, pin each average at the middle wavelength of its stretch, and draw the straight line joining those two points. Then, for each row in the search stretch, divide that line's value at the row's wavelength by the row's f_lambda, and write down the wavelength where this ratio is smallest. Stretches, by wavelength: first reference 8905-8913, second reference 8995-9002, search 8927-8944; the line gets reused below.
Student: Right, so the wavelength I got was 8936.64 A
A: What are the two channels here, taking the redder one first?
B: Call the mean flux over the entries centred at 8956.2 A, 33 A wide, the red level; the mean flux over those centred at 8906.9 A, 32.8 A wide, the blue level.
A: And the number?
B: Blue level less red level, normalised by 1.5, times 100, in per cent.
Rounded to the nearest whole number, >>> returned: -22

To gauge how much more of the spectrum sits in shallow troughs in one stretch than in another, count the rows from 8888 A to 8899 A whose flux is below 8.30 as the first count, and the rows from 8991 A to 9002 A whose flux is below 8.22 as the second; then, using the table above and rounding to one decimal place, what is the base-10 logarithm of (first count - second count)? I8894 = 0.0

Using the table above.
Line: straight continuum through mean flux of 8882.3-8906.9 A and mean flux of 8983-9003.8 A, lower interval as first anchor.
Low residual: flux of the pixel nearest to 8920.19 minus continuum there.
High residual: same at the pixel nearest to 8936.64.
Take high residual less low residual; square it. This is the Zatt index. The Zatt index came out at 0.05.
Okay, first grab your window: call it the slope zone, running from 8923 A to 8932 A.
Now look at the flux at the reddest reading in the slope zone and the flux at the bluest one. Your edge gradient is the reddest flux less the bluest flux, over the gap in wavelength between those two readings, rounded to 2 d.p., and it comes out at 0.03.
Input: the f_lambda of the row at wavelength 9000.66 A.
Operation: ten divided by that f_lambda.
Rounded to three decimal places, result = 1.207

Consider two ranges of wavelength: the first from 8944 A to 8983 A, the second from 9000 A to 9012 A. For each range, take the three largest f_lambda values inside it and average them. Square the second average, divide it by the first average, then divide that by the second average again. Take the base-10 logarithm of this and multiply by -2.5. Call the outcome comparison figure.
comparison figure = 0.090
